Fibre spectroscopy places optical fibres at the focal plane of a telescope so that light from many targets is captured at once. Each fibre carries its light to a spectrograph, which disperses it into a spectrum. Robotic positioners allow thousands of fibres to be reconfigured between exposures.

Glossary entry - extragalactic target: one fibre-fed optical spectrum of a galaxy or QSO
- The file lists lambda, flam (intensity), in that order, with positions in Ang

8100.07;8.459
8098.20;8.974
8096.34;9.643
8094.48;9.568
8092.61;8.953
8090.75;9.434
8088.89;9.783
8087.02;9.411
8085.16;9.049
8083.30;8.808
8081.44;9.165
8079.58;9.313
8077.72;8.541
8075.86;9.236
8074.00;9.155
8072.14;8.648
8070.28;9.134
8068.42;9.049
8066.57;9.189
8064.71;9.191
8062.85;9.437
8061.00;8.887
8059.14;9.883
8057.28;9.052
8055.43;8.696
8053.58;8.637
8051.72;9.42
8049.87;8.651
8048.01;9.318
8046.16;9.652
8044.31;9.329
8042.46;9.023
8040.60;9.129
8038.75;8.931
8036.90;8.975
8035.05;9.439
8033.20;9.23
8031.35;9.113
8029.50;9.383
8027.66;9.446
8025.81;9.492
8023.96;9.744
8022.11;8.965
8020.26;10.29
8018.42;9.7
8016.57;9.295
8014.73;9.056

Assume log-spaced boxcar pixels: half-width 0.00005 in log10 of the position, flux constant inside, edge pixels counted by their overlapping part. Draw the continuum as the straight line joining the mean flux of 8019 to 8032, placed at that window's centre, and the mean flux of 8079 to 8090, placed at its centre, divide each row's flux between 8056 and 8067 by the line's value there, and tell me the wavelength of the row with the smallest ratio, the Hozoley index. 8061.00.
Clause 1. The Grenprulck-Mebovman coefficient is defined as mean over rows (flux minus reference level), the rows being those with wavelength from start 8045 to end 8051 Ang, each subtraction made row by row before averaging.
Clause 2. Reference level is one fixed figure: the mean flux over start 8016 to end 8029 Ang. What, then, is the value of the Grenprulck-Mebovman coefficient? -0.35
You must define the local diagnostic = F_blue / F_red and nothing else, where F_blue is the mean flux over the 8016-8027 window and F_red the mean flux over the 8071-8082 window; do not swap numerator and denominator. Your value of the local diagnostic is 1.06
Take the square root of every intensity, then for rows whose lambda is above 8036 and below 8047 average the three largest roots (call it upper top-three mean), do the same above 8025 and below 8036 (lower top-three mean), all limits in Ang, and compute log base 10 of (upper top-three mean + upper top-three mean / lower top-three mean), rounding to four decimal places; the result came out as 0.6081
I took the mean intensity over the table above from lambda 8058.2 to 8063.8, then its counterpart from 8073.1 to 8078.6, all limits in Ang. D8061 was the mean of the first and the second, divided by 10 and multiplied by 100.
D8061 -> 91.9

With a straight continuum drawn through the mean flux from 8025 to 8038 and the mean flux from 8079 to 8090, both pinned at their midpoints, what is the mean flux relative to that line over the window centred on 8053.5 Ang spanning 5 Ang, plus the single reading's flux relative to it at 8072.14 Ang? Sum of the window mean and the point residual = -0.98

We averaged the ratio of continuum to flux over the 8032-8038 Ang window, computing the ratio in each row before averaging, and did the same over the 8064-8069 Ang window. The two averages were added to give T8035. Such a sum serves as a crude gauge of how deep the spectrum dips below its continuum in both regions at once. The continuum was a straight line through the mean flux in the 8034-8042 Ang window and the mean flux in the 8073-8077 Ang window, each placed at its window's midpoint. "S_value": 1.99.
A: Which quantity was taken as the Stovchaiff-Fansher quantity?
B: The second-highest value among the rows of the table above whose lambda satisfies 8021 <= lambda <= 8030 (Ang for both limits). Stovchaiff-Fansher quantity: 9.492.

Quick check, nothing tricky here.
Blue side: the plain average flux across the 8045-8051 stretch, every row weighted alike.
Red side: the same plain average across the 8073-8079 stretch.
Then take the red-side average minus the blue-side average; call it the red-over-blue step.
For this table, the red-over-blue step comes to -0.23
